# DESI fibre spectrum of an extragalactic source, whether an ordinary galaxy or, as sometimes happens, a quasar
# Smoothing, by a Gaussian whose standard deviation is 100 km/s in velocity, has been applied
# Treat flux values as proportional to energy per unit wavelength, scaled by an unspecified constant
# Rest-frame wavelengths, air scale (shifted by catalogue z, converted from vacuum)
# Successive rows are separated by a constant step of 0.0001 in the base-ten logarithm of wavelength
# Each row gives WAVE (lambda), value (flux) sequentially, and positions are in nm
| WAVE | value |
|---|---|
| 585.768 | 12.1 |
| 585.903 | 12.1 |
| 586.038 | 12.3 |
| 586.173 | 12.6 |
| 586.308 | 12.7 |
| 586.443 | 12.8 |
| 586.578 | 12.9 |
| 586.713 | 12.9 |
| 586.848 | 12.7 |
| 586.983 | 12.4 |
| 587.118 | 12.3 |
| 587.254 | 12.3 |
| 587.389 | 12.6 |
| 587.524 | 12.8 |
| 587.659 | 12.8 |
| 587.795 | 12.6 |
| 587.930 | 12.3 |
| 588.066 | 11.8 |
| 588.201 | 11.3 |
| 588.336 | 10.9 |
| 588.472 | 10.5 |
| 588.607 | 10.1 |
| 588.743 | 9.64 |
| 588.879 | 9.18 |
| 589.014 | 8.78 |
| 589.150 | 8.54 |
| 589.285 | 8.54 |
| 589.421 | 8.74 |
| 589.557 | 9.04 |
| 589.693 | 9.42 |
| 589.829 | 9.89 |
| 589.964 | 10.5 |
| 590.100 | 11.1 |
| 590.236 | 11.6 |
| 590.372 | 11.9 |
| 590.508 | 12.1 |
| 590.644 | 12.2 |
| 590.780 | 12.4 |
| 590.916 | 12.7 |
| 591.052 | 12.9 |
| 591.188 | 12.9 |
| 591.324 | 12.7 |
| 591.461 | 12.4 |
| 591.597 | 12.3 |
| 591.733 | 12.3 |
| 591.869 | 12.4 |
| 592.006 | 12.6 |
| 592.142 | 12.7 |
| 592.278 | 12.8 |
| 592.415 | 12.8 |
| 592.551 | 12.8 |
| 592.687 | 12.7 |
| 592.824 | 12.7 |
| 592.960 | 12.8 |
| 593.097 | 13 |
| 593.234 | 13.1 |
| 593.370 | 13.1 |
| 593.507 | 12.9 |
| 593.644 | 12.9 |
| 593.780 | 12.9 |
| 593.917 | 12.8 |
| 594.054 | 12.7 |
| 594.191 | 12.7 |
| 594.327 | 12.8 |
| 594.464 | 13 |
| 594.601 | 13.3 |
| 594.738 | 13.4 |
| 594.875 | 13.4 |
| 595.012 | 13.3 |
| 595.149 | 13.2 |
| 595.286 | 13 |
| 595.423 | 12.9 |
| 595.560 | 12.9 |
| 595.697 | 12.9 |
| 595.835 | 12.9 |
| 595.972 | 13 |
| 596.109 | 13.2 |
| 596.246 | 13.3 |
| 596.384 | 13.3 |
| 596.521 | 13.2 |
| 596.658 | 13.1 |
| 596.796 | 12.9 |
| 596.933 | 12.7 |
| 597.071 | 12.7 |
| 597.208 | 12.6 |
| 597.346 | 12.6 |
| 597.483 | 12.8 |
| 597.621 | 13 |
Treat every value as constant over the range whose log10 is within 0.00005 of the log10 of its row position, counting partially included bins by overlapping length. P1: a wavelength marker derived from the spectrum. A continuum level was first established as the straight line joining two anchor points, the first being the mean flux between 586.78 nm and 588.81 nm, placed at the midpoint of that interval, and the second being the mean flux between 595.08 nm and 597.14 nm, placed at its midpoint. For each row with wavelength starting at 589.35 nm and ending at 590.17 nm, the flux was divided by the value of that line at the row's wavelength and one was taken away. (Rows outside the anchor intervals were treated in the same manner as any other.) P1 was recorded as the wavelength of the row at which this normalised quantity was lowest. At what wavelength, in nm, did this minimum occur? 589.421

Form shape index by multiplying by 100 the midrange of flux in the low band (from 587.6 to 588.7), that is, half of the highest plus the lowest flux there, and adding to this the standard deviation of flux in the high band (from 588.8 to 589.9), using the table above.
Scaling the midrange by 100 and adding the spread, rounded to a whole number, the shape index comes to 1145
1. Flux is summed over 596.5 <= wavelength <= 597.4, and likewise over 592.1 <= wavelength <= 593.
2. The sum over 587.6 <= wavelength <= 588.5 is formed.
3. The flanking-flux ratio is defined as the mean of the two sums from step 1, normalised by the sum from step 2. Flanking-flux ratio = 1.09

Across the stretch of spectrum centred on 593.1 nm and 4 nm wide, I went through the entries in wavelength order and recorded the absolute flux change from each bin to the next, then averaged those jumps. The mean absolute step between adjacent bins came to 0.10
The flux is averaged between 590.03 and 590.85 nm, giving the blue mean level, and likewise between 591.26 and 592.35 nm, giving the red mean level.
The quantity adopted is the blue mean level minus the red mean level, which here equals -0.64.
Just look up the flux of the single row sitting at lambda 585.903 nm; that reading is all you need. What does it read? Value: 12.1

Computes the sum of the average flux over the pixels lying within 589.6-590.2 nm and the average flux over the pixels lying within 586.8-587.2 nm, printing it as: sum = 22.7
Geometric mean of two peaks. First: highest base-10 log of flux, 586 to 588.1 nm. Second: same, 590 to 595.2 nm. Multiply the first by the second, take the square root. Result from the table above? 1.12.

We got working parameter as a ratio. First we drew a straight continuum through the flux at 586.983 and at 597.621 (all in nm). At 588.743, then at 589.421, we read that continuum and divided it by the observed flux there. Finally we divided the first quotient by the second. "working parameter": 0.90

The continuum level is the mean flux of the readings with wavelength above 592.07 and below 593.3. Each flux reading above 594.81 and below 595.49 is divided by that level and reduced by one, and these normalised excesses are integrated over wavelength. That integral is 0.018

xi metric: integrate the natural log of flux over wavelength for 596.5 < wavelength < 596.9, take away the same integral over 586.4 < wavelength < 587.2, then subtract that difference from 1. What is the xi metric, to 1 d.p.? 2.0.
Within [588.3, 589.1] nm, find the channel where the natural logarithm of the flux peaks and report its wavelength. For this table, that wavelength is 588.336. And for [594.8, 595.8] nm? 594.875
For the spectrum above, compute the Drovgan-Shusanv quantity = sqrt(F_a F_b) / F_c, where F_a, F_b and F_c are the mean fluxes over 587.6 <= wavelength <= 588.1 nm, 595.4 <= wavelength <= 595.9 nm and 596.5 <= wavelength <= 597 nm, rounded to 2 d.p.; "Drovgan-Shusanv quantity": 0.97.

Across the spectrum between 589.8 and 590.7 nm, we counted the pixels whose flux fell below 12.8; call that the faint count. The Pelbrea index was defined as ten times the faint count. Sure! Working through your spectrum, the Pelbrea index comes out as 70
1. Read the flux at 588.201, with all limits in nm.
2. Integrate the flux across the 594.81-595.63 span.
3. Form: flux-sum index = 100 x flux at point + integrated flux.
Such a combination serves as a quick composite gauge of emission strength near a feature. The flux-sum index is 1141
